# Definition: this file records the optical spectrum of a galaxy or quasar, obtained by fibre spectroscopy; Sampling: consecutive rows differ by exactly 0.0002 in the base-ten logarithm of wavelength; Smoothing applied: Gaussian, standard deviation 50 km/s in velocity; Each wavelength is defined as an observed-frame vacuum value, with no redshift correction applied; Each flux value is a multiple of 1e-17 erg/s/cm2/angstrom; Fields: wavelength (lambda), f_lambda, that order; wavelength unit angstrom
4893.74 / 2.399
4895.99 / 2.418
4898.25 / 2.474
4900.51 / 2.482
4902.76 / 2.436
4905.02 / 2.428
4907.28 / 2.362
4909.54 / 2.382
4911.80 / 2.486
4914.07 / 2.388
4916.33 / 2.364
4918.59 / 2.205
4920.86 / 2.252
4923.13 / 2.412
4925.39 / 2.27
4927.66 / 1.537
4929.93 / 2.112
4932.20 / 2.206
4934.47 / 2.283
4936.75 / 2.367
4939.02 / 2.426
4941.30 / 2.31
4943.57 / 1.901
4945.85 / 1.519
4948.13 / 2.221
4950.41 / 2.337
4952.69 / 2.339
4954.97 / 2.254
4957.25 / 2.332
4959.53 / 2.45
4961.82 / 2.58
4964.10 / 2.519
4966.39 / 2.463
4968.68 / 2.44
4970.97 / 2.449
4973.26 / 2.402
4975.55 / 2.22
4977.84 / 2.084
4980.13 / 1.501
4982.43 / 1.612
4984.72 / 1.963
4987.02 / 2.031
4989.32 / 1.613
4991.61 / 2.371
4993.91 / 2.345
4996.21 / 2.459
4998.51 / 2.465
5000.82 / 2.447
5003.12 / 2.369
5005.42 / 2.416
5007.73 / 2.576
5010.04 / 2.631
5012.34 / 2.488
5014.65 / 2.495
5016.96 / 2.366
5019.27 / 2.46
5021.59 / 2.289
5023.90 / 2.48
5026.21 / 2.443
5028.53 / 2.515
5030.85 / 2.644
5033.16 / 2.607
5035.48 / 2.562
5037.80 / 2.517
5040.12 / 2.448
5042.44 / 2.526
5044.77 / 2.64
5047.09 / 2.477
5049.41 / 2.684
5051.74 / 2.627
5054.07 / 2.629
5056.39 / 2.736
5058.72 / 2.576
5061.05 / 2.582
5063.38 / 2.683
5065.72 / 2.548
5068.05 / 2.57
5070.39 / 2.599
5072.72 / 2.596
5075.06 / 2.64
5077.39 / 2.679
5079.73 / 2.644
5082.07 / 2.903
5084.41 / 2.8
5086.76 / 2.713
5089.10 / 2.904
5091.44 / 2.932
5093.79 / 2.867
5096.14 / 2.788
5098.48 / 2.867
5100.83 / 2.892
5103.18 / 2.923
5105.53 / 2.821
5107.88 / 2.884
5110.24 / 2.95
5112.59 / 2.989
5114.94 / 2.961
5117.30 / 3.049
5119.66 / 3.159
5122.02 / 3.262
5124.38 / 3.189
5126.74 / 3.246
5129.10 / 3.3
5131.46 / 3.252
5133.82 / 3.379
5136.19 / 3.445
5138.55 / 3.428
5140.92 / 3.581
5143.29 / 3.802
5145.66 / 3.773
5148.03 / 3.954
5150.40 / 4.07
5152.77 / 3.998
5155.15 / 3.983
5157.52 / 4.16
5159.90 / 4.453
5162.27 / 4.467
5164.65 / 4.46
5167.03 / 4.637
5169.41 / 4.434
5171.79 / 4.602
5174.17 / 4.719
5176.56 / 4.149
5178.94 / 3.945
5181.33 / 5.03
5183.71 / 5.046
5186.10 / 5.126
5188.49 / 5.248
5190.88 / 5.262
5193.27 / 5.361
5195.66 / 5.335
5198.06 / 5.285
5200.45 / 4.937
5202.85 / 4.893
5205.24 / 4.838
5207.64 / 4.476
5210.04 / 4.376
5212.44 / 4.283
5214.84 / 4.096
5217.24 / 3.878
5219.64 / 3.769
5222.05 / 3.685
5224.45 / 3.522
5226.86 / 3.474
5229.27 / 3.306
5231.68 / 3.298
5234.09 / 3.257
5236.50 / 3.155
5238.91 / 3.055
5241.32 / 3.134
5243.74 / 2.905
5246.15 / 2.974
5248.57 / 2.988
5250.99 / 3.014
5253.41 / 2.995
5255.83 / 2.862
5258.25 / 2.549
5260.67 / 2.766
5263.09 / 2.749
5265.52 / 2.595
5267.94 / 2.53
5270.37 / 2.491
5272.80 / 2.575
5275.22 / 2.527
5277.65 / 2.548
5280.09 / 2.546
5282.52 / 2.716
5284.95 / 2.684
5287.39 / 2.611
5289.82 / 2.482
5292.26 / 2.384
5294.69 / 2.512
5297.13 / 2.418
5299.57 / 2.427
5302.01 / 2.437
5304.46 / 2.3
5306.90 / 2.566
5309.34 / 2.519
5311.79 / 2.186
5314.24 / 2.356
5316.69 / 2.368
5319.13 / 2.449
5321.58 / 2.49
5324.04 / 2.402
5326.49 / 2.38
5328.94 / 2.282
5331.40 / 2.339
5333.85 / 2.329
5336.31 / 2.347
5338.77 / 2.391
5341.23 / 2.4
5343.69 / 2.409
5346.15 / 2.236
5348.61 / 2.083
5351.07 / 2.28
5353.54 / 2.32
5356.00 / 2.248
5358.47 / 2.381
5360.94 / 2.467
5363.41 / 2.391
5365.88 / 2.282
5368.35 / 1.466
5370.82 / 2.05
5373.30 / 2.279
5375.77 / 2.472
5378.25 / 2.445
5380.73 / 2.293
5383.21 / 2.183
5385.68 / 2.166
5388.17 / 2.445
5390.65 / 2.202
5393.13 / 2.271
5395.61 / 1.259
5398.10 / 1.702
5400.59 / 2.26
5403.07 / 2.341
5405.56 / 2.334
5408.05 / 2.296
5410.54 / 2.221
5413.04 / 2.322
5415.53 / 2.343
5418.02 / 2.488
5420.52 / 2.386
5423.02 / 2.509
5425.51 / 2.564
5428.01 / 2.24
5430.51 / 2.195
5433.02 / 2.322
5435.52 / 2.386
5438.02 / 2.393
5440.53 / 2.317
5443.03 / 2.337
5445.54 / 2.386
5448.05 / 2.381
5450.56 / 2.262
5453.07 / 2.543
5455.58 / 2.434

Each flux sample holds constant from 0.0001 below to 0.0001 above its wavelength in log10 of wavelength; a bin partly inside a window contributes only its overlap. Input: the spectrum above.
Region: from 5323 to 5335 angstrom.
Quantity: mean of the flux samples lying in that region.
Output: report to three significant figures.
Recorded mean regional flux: 2.35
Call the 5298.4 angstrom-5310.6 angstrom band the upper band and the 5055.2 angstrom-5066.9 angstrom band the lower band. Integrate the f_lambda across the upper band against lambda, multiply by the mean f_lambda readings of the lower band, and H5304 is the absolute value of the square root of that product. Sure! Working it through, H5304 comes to 8.9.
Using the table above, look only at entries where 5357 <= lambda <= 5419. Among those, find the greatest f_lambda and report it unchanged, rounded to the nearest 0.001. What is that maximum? 2.488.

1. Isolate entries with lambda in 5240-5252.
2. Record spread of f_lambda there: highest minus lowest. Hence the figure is 0.23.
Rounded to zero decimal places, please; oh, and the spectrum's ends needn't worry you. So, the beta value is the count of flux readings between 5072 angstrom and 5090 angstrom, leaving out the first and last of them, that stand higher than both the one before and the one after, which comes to 2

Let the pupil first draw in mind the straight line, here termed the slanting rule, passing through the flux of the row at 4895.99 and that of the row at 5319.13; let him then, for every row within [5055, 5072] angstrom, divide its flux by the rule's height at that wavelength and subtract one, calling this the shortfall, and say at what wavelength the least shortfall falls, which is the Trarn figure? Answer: 5065.72 angstrom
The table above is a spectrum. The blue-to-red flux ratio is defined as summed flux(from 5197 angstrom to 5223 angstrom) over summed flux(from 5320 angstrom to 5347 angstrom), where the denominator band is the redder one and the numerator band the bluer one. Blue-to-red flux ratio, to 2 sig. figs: 1.9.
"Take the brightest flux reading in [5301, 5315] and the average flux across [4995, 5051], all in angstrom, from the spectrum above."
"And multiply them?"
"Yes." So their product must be 6.4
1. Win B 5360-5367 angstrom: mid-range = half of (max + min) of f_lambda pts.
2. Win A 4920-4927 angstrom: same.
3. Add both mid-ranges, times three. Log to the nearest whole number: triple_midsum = 14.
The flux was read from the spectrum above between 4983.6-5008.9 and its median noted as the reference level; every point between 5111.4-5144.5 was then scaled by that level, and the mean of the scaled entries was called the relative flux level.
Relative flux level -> 1.39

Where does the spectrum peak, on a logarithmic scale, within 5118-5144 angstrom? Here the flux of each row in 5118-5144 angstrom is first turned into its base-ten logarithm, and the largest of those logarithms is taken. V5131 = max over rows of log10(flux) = 0.580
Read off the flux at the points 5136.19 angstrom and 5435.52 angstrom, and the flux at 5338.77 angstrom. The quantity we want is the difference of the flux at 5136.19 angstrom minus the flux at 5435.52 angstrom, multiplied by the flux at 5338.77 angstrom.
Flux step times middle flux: 2.5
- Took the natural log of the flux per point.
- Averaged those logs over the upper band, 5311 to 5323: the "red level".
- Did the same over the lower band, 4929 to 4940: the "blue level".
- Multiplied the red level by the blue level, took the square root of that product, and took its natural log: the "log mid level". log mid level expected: -0.17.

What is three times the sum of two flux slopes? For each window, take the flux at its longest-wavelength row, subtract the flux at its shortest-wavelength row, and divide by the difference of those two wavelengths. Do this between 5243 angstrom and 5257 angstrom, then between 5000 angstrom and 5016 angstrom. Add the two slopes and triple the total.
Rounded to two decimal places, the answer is 0.00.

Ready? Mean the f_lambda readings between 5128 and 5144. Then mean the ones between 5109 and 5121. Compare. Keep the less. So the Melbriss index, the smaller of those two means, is 3.02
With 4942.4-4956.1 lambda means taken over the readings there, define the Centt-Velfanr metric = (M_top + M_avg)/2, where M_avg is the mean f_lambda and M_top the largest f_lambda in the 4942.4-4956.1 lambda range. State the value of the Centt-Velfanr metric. 2.2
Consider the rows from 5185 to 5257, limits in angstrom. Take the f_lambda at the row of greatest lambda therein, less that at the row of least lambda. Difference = -2.3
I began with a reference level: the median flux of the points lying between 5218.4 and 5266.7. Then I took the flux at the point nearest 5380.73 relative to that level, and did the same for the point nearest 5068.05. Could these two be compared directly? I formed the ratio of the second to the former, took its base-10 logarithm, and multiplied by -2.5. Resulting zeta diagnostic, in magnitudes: -0.12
